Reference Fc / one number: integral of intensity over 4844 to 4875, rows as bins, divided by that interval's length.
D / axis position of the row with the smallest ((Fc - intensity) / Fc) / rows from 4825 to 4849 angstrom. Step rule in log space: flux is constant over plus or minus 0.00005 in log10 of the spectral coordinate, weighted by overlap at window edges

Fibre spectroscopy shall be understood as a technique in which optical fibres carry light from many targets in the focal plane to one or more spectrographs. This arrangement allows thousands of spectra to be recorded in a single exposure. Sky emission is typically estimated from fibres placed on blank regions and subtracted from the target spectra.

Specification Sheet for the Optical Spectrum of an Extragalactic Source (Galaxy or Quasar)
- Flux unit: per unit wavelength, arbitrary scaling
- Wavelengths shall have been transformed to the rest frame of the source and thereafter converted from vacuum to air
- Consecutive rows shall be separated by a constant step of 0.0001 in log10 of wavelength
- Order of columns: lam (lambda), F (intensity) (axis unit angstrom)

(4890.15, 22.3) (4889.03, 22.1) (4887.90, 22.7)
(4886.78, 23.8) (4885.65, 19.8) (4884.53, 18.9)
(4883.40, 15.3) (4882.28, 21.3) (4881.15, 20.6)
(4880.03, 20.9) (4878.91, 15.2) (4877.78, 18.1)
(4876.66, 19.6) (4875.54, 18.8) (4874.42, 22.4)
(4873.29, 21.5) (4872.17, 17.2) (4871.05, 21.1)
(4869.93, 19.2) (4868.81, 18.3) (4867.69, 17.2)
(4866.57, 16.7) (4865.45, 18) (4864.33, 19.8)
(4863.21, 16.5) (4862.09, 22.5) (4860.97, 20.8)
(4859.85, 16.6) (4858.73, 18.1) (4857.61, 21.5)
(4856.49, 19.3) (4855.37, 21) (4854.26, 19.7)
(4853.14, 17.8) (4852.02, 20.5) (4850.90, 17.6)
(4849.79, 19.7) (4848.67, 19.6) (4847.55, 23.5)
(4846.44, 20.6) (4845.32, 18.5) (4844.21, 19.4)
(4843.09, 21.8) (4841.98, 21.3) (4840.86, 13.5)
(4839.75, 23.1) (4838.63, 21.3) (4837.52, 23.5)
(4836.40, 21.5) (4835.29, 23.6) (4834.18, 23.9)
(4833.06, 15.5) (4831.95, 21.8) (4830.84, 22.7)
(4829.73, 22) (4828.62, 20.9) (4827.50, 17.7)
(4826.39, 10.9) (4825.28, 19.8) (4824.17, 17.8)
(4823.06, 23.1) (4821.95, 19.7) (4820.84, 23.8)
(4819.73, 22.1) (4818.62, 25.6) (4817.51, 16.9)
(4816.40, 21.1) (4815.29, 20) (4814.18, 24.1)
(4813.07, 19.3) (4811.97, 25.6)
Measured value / 4834.18 angstrom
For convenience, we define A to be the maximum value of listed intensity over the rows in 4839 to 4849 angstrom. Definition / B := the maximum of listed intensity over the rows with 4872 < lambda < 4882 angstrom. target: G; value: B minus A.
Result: -1.1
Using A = 23.5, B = 22.4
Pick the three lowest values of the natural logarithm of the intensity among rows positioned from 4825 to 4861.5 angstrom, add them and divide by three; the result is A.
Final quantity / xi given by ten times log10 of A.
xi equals 4.11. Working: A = 2.58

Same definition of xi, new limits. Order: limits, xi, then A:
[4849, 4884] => 4.39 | 2.75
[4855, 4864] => 4.53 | 2.84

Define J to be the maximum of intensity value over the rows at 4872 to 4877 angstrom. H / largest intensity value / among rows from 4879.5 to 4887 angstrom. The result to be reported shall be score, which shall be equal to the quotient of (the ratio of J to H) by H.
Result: 0.040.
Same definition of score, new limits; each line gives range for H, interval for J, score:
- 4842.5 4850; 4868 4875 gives 0.041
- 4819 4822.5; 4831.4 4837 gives 0.042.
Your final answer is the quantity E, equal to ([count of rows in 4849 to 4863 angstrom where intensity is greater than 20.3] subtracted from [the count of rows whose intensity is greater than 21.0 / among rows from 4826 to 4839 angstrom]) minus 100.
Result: -97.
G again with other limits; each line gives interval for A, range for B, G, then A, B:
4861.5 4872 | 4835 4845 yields 1.1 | 22.5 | 23.6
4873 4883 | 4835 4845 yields 1.2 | 22.4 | 23.6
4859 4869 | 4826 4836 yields 1.4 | 22.5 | 23.9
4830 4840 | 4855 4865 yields -1.4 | 23.9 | 22.5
